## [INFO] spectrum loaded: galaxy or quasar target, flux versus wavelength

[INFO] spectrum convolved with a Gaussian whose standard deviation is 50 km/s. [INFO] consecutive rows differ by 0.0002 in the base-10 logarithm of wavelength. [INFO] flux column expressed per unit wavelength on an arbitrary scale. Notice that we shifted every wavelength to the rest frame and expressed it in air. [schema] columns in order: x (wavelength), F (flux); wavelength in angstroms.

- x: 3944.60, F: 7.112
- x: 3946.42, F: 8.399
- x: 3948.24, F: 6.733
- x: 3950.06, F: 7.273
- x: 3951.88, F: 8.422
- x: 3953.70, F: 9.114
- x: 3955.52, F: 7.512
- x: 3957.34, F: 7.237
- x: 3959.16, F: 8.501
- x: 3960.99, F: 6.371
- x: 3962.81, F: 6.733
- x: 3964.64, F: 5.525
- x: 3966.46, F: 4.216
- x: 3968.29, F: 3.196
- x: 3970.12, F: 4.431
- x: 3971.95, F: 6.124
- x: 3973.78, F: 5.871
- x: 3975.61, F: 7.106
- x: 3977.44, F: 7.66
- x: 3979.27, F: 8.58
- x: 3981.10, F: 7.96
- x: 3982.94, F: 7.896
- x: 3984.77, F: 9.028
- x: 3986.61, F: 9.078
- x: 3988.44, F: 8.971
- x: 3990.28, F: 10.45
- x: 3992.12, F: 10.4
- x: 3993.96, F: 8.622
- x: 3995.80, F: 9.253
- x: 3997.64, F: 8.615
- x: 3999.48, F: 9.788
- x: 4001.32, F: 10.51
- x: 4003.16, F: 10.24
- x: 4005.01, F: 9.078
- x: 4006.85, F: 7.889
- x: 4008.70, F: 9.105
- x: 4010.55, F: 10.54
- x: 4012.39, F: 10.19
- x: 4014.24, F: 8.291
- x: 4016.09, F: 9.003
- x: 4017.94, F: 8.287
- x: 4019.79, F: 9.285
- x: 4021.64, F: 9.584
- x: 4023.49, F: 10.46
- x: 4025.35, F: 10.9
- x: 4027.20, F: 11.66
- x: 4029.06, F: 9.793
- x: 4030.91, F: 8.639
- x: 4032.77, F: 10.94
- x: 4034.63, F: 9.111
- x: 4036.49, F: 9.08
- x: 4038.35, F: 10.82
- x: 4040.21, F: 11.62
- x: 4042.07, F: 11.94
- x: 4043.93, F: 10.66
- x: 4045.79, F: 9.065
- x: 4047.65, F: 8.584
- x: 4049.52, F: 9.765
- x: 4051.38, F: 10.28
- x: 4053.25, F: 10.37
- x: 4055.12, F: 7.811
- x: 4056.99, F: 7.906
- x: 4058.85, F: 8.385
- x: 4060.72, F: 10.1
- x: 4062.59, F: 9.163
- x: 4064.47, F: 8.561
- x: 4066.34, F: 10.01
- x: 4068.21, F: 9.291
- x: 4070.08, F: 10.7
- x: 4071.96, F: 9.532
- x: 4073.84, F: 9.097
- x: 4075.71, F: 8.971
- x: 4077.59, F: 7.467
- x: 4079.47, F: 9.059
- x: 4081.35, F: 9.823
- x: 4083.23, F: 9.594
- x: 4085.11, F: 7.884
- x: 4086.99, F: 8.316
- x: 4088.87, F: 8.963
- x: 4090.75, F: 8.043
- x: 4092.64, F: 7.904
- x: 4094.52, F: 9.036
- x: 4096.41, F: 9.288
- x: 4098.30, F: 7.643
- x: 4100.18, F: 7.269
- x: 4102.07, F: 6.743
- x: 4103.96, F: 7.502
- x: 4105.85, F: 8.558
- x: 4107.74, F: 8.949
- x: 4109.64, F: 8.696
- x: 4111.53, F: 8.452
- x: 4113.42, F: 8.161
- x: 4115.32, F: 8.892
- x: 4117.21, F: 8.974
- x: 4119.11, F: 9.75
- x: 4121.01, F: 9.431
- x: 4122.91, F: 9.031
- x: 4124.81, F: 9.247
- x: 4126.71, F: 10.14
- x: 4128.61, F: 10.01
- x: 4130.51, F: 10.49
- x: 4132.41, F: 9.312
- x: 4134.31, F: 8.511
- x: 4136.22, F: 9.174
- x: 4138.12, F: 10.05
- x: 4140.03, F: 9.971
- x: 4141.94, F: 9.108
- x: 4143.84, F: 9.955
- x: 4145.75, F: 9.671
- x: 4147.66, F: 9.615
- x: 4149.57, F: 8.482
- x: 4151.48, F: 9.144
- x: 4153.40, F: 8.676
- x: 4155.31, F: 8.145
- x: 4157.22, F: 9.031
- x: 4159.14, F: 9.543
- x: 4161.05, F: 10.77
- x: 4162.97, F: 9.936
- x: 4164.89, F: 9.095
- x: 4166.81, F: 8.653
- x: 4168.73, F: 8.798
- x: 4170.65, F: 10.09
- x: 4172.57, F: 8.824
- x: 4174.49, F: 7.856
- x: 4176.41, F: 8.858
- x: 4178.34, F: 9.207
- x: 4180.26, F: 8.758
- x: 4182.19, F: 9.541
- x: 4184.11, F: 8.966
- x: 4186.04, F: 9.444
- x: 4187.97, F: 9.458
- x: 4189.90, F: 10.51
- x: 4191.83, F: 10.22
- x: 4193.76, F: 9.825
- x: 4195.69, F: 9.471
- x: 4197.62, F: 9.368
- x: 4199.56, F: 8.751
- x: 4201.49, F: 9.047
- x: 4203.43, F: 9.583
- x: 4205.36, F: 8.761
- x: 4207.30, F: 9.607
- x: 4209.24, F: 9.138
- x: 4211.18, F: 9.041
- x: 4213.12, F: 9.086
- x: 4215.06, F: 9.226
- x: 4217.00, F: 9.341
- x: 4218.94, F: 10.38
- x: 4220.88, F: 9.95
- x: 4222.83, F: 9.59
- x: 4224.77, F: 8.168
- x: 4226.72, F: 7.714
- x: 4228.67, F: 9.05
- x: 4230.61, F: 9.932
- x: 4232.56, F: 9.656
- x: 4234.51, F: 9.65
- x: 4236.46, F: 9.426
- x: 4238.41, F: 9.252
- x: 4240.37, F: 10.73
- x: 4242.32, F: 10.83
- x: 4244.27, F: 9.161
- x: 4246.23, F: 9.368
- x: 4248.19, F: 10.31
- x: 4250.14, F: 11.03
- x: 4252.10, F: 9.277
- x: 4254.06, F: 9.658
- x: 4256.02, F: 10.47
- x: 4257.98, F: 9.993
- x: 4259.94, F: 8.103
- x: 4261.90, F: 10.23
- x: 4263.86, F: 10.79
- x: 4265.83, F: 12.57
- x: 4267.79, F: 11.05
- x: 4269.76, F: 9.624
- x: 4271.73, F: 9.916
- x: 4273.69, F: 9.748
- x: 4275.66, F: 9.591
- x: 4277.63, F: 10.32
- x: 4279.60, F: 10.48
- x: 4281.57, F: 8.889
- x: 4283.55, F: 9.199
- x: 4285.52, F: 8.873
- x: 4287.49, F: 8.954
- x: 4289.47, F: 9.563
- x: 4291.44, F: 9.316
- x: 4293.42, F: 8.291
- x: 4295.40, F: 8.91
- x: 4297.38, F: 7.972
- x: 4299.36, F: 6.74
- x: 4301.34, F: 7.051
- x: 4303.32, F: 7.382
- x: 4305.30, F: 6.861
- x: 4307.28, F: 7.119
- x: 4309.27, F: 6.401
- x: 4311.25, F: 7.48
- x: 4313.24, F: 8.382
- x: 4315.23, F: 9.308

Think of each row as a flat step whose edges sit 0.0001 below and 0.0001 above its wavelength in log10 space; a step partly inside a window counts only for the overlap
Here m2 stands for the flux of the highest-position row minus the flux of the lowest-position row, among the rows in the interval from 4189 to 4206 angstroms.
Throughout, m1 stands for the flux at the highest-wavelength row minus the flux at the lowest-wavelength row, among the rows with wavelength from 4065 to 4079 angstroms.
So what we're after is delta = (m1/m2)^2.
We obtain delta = 2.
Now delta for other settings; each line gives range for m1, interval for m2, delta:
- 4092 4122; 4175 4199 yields 9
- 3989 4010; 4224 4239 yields 2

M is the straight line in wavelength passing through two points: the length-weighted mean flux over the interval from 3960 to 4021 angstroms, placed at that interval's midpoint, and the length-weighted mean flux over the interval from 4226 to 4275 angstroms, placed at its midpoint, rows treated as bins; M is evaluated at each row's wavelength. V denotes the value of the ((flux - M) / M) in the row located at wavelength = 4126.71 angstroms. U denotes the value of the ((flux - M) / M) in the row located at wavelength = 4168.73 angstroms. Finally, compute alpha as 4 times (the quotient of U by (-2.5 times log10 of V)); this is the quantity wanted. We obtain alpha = -0.10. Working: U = -0.06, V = 0.118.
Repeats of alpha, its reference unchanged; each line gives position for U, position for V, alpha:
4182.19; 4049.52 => 0.02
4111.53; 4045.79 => -0.08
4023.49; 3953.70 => 0.49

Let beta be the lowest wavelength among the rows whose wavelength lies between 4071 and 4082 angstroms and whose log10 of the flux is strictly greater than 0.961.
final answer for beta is 4071.96 angstroms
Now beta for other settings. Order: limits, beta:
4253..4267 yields 4254.06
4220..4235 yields 4220.88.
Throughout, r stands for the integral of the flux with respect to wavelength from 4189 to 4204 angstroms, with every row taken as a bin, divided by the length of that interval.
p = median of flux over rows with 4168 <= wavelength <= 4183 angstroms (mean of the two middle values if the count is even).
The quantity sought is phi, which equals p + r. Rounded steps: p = 8.8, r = 9.6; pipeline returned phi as 18.4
